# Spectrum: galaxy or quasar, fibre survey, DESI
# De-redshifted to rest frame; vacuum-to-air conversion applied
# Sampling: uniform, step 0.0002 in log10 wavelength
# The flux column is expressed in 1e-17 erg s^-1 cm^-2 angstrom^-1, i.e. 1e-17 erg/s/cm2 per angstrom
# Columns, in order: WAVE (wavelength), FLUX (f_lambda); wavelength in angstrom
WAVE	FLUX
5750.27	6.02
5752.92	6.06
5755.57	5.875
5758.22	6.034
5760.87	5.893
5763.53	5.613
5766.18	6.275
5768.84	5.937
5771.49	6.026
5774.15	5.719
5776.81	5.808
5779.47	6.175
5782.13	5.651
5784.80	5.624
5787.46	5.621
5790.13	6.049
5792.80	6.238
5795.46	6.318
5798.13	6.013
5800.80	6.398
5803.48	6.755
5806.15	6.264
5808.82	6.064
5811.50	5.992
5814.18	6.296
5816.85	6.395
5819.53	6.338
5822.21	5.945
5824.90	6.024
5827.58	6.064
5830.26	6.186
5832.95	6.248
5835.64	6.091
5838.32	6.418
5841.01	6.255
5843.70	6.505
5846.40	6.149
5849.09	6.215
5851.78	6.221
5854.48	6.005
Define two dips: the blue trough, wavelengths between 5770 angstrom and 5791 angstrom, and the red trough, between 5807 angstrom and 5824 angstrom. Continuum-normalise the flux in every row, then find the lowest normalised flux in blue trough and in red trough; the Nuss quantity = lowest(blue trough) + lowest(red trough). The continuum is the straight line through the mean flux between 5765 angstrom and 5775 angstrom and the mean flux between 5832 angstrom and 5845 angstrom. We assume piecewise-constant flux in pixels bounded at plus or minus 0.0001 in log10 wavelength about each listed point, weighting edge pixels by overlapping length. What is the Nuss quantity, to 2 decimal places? 1.88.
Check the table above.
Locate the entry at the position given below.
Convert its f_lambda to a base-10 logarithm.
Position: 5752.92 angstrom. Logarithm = 0.782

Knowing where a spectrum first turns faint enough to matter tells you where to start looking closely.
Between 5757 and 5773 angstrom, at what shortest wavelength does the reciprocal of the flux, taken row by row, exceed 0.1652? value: 5758.22 angstrom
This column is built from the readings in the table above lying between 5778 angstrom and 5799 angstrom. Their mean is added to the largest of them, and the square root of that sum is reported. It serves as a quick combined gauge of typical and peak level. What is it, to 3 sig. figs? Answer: 3.50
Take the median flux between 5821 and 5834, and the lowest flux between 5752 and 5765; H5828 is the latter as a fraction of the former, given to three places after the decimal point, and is 0.926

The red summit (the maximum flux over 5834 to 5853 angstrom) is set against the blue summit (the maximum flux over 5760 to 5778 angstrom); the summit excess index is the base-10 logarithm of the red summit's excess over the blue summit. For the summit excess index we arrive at -0.64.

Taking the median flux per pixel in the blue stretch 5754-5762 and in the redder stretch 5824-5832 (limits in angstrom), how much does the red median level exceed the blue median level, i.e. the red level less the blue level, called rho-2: 0.17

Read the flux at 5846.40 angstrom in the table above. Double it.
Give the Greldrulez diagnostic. 12.3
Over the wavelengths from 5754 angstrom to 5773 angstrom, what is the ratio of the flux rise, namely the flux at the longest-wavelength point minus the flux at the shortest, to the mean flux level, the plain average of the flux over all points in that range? 0.03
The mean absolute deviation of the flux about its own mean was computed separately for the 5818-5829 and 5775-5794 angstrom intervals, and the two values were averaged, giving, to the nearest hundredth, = 0.18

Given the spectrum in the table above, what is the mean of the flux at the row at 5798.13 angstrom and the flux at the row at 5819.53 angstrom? 6.18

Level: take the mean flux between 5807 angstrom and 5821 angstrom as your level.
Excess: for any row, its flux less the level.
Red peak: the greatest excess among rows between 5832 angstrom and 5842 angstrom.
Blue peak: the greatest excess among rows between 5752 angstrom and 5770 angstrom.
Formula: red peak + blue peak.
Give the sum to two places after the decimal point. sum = 0.26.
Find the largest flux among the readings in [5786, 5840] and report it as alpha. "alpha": 6.755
